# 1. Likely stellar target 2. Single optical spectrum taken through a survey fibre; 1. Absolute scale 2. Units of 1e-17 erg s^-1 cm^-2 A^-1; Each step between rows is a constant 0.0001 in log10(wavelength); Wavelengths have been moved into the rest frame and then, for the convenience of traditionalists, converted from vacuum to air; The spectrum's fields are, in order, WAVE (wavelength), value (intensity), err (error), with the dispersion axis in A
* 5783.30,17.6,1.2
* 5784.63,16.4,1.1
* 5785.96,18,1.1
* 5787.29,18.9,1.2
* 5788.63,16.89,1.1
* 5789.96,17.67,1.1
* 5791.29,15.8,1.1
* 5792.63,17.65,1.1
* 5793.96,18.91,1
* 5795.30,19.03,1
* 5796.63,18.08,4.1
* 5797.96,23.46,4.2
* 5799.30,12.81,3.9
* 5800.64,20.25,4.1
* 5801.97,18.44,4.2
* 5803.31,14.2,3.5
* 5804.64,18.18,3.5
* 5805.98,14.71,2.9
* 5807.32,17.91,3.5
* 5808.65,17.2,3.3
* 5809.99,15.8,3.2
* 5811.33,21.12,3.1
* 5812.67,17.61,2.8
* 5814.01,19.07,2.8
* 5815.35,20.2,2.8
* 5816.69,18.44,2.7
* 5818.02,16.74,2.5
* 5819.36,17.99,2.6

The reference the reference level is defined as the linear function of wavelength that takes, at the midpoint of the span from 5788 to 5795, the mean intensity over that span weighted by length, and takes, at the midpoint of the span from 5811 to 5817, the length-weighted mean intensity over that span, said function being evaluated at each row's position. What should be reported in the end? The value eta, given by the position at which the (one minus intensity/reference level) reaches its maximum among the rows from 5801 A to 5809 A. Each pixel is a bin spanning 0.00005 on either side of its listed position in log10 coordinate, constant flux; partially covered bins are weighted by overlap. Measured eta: 5803.31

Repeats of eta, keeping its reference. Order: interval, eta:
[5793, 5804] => 5799.30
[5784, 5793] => 5791.29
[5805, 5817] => 5805.98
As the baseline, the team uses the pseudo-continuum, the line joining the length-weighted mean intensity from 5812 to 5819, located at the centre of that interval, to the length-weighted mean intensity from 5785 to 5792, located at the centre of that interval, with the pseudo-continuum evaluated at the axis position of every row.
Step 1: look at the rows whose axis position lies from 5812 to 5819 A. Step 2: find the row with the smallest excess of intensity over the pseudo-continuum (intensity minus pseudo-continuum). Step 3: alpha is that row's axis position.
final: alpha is 5818.02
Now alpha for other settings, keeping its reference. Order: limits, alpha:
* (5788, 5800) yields 5799.30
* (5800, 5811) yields 5803.31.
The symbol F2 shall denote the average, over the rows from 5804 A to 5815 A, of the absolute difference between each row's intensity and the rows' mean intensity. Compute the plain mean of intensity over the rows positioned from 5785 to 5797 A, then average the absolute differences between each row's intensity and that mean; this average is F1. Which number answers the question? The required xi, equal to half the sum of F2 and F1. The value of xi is 1.1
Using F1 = 0.8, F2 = 1.37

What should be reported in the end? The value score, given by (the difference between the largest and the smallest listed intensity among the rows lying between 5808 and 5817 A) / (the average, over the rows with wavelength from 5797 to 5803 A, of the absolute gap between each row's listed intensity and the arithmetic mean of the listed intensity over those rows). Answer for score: 1.7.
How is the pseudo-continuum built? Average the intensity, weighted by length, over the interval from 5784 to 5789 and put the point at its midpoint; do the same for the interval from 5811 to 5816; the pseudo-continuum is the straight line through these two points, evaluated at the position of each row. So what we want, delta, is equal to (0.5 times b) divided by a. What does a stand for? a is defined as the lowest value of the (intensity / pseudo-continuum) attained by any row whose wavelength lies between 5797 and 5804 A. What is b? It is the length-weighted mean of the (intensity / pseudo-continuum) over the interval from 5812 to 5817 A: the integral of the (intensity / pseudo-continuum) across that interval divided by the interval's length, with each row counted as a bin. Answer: 0.70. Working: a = 0.70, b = 0.97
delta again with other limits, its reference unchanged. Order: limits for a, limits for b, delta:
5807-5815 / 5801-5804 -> 0.55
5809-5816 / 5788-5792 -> 0.57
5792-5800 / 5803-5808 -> 0.63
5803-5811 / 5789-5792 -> 0.62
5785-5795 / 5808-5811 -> 0.50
